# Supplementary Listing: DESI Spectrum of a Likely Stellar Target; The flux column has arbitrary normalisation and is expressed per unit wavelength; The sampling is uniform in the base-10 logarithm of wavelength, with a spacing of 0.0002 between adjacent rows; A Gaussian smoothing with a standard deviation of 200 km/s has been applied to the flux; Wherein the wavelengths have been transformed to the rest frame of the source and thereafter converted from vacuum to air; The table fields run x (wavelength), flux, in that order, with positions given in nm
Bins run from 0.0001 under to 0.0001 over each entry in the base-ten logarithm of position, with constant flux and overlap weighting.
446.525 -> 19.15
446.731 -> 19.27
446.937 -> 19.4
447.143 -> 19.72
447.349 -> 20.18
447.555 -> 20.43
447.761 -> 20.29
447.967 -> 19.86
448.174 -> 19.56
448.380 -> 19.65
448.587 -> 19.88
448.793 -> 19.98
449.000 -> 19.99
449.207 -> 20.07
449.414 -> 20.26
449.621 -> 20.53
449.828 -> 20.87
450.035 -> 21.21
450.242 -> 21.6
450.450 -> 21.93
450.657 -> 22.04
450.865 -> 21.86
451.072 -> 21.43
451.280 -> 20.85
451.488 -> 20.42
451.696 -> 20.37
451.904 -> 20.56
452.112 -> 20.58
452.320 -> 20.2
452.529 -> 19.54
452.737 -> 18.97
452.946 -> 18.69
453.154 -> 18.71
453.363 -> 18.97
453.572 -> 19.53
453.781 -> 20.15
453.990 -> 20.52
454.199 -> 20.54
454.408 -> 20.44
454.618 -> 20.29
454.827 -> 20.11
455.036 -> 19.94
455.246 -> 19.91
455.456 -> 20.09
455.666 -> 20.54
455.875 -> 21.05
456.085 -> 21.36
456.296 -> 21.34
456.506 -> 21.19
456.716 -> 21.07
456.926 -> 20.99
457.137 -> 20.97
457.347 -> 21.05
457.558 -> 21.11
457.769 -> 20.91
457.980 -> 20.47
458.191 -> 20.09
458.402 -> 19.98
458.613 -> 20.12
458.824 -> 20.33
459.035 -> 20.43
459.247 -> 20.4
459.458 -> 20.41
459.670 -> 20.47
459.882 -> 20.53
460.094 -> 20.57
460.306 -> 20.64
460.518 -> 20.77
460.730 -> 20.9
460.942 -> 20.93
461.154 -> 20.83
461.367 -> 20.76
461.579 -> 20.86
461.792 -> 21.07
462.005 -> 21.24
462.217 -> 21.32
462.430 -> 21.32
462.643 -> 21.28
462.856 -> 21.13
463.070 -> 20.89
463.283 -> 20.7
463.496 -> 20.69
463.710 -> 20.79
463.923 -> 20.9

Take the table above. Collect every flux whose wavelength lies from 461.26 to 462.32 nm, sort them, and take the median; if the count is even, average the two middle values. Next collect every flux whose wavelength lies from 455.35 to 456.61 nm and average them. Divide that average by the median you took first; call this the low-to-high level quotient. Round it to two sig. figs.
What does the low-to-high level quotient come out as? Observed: 0.99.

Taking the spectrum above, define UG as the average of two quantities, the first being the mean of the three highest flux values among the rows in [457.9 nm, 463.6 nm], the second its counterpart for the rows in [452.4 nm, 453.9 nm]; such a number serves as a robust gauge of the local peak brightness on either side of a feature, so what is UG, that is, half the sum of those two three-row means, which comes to 20.5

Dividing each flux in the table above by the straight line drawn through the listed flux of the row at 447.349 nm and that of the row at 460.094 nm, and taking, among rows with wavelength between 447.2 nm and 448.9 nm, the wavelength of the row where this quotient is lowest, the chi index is 448.174 nm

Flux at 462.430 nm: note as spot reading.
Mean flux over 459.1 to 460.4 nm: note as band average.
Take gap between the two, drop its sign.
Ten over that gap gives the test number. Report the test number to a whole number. 12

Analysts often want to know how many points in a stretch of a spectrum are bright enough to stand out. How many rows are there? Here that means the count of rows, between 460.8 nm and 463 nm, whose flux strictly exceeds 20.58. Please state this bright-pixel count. 10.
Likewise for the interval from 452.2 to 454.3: 0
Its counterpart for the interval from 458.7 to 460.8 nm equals 3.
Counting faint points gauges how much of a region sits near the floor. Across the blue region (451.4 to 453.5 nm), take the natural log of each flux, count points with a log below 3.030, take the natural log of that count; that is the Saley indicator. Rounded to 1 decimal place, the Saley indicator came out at 2.3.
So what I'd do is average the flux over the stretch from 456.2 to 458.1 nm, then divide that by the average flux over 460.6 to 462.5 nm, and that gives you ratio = 1.00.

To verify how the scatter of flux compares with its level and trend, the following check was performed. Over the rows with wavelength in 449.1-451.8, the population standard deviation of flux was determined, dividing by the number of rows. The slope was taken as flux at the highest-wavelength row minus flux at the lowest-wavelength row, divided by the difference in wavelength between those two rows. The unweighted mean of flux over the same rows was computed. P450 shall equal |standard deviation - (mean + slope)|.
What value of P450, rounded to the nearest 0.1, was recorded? 20.5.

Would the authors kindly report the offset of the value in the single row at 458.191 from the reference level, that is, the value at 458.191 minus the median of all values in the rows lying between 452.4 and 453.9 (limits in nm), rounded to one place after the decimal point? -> 1.1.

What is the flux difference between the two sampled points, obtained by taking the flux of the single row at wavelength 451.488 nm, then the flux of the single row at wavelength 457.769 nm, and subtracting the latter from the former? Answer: -0.5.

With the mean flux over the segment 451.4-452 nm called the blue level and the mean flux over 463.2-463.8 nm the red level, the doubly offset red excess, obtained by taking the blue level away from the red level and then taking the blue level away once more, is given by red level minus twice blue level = -20.2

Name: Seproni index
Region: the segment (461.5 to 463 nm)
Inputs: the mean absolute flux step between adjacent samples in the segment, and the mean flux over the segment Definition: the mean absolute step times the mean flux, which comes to 2.3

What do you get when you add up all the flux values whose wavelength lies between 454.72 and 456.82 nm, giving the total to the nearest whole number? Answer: 207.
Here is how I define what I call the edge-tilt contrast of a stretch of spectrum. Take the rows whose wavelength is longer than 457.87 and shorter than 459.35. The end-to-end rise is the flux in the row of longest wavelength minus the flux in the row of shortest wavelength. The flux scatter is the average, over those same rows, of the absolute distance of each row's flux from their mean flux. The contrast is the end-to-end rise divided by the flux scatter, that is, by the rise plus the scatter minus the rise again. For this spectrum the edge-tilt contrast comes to -0.4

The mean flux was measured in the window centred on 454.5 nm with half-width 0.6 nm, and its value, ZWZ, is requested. 20.3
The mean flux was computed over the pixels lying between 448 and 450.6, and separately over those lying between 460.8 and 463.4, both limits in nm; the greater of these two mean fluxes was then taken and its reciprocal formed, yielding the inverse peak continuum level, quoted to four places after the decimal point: 0.0476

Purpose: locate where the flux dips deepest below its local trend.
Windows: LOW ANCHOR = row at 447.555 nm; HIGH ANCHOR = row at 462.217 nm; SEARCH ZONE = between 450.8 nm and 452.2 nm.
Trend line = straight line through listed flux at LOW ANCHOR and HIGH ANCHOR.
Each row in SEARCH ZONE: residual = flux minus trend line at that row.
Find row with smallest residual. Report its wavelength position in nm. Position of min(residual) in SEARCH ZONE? 451.696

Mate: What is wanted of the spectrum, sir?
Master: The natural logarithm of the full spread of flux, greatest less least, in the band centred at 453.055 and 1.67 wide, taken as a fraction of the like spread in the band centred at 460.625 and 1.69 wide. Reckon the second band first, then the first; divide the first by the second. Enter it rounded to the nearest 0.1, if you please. 1.3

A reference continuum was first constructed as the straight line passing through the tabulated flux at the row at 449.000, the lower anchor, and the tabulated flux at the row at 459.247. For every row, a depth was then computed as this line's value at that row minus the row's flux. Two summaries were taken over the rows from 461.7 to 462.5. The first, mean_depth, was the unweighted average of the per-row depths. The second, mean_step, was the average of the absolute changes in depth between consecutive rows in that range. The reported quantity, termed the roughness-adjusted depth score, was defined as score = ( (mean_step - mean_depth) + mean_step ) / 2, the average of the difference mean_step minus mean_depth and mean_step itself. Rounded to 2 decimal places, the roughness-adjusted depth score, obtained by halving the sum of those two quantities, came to 0.44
